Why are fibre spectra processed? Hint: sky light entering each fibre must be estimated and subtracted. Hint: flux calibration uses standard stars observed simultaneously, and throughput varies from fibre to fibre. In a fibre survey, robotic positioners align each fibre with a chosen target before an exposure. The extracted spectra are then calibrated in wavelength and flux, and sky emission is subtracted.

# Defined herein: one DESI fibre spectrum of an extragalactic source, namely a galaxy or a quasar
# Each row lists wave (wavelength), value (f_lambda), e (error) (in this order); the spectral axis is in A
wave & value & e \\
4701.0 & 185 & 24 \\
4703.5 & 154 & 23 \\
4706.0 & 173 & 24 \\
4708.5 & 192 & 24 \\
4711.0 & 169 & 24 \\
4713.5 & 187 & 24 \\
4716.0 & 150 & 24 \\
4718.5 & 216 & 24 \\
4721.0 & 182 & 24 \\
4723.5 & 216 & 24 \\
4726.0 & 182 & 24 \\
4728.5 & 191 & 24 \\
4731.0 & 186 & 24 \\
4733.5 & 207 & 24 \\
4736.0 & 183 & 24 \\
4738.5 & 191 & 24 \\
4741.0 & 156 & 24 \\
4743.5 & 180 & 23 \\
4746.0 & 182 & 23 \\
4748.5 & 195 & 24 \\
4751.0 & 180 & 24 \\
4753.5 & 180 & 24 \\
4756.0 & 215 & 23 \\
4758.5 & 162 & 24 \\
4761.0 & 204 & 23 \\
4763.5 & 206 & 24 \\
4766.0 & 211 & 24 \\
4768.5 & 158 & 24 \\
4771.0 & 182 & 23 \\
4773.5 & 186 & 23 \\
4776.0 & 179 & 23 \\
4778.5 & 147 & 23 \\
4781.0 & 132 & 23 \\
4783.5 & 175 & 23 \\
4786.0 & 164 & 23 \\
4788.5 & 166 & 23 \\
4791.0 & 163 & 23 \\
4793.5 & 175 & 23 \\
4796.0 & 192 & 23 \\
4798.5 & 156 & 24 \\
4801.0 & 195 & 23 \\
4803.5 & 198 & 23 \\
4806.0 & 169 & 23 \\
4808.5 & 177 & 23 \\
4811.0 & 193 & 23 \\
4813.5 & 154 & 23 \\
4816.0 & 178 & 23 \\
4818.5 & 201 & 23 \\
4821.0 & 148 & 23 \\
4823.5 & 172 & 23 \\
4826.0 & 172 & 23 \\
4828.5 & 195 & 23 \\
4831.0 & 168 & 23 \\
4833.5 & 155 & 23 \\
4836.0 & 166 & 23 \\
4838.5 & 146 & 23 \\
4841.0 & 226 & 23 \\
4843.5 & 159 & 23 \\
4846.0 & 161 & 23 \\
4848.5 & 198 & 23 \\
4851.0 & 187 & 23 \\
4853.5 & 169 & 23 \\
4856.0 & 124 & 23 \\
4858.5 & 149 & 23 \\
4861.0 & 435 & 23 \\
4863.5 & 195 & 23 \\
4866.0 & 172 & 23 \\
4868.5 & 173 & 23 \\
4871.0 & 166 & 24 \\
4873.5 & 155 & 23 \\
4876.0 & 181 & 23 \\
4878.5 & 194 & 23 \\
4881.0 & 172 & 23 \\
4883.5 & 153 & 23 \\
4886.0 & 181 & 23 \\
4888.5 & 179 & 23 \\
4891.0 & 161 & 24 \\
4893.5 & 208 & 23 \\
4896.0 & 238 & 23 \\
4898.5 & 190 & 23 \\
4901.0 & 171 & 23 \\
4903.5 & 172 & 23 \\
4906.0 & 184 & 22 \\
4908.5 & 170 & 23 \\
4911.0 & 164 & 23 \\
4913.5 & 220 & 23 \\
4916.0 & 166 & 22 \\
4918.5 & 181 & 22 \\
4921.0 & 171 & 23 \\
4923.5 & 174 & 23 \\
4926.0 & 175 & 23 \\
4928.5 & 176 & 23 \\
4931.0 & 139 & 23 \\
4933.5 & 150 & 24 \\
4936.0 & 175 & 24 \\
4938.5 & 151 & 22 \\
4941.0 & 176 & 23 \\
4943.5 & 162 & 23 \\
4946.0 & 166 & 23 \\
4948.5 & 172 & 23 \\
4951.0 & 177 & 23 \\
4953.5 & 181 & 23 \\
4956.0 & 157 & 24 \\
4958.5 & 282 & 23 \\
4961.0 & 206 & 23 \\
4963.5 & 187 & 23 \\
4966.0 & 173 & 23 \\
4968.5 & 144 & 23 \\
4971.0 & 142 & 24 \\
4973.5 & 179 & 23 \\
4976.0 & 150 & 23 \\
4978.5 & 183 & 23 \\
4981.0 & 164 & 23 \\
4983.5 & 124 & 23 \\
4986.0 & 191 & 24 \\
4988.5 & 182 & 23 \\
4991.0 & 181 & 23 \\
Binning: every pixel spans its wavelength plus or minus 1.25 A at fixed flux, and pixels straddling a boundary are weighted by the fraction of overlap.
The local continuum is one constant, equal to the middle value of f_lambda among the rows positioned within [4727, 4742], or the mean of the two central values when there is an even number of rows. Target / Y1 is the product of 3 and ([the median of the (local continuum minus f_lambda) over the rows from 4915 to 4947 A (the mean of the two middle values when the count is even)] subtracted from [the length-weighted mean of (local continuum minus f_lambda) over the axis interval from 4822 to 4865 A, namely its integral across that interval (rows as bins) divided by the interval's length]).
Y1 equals -47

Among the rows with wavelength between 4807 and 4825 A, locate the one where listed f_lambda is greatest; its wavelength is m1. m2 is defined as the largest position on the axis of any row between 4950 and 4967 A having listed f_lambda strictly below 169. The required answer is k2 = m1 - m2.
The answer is -137.5 A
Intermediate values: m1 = 4818.5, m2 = 4956.0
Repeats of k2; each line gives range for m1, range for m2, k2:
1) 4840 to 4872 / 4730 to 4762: 102.5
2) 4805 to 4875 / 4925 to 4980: -115.0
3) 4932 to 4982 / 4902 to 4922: 42.5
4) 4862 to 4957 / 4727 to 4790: 107.5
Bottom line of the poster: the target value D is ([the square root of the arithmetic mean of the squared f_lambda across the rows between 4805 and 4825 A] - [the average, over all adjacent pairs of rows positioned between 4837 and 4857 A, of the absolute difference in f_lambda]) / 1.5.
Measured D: 92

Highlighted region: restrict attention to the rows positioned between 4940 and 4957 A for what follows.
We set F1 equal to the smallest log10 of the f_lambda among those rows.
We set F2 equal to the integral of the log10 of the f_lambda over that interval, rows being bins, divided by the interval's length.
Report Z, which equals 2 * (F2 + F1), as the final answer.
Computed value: 8.85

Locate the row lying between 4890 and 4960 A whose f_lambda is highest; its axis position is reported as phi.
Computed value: 4958.5 A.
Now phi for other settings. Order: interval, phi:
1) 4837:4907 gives 4861.0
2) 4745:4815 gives 4756.0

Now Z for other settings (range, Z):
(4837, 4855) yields 8.82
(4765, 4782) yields 8.70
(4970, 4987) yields 8.60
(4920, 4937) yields 8.72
